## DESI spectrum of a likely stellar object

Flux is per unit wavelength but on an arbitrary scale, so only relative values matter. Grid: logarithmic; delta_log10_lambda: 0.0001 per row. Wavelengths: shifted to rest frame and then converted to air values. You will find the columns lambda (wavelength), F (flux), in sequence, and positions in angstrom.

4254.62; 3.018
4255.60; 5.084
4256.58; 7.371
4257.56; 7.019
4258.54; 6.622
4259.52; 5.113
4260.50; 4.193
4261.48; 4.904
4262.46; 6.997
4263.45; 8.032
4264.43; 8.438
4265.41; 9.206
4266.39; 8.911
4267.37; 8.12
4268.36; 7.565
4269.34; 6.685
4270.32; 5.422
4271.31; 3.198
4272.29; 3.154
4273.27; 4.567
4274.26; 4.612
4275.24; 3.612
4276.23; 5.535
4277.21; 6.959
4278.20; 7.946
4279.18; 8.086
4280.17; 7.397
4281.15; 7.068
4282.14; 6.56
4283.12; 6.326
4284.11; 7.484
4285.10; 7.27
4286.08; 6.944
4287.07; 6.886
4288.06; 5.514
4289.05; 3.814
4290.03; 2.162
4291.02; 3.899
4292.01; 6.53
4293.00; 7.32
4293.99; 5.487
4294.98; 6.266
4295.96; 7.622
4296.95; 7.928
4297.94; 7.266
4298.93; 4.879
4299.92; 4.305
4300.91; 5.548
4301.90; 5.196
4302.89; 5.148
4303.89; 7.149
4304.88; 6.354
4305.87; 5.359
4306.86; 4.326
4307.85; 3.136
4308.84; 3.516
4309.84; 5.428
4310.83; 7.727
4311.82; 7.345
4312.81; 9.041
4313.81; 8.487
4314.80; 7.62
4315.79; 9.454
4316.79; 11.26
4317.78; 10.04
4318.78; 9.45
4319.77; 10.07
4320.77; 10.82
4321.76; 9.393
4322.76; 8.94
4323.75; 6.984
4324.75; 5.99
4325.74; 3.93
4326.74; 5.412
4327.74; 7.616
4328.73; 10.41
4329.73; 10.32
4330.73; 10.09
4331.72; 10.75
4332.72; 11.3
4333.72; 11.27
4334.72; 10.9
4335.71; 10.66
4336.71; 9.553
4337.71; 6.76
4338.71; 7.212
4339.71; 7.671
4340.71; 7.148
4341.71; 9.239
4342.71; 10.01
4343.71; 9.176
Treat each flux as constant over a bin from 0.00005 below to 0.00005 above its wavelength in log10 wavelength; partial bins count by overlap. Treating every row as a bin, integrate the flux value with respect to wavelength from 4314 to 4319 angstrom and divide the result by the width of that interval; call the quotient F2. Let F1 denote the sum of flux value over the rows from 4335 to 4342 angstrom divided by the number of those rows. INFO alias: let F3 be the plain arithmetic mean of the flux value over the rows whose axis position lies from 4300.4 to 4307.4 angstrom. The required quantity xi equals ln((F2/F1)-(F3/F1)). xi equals -0.8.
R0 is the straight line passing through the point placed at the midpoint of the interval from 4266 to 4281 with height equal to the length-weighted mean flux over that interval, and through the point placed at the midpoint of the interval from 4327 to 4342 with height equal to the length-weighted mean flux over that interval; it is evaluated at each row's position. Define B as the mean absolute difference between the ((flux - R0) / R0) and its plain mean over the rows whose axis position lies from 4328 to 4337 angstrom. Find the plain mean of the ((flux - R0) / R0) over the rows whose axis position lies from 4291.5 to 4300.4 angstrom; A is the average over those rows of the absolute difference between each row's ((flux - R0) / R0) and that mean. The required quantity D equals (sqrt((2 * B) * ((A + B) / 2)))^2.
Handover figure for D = 0.008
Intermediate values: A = 0.15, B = 0.044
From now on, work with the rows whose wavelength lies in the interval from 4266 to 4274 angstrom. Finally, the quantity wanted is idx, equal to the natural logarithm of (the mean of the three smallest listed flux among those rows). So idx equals 1.3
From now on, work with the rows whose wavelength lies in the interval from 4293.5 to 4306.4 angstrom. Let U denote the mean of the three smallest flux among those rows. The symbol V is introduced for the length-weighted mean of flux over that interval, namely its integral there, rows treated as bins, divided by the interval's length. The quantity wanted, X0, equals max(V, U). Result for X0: 6.0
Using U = 4.8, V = 6.0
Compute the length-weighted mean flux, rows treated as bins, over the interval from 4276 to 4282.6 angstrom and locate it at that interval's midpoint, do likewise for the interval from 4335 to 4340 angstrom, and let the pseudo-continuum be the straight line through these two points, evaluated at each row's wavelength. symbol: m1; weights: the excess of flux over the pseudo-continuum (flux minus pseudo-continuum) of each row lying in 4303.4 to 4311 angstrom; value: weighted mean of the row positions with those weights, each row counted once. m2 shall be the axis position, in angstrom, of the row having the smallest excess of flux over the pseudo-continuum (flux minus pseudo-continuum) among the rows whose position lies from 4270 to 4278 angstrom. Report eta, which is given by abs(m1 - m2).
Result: 35.3 angstrom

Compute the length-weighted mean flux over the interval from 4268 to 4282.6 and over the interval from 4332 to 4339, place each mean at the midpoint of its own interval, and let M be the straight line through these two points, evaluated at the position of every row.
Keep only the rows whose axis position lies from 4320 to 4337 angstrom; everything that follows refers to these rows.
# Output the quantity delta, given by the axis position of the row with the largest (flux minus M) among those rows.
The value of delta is 4320.77 angstrom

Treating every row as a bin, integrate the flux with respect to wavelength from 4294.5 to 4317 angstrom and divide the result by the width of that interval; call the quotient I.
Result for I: 6.5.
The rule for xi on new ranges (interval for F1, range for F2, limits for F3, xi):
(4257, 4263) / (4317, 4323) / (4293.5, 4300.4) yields -0.5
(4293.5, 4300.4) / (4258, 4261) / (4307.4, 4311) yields -2.8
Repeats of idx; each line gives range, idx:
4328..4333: 2.3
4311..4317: 2.1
